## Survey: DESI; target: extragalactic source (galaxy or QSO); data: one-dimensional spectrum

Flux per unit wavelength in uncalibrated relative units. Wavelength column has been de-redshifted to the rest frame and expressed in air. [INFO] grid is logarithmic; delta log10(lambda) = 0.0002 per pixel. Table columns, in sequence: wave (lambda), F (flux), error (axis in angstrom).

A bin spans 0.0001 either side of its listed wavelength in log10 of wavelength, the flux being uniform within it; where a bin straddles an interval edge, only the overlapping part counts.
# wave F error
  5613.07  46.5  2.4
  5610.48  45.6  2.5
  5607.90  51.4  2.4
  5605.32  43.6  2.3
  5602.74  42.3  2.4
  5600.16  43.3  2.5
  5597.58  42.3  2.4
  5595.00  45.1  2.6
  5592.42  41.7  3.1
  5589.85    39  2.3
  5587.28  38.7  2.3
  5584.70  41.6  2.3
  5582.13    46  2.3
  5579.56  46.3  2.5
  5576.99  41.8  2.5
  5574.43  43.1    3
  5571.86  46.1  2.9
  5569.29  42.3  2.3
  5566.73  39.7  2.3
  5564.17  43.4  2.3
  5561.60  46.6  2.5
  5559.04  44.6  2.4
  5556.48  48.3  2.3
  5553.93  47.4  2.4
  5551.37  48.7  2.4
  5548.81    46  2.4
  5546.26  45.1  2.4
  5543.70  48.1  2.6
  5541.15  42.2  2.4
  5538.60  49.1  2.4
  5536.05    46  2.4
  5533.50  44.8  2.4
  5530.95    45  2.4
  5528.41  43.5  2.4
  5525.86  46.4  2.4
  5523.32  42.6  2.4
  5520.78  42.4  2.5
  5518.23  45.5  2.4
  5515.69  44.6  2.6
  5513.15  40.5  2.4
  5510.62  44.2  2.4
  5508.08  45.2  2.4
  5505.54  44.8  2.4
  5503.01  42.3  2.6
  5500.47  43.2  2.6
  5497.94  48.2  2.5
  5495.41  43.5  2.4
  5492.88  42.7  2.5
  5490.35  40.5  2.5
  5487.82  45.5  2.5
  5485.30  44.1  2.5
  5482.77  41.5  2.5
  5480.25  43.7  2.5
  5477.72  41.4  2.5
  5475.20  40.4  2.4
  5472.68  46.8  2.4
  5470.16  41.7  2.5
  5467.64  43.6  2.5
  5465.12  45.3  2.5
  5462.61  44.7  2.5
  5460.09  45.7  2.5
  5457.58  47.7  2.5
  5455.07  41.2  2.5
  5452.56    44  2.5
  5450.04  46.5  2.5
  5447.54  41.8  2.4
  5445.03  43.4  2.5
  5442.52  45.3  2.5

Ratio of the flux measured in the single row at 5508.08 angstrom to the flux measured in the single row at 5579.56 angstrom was 0.98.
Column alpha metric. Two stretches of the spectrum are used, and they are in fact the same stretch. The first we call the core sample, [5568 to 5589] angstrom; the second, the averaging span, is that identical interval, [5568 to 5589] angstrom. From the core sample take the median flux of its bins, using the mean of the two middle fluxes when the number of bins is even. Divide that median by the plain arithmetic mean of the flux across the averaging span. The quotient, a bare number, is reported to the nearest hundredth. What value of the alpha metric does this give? 0.99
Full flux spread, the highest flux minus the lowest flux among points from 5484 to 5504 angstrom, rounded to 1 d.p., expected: 7.7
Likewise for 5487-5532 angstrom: 7.7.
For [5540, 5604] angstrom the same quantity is 10.0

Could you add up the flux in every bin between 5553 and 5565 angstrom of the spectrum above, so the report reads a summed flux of 230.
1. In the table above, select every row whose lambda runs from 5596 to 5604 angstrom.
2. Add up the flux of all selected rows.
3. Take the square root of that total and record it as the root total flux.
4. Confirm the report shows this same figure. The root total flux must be 11.3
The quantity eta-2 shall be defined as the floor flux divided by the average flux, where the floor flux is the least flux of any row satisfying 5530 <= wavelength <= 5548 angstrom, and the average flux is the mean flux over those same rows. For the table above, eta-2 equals 0.922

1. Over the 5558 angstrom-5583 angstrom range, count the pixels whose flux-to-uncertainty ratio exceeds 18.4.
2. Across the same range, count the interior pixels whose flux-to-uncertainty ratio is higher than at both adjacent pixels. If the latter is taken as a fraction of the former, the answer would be 0.40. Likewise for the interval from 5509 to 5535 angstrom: 0.60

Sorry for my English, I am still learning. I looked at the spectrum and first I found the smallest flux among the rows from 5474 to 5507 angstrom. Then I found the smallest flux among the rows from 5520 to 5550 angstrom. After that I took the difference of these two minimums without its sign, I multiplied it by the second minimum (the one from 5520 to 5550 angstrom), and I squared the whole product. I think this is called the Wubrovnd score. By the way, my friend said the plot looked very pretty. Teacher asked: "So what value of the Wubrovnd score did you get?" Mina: 5770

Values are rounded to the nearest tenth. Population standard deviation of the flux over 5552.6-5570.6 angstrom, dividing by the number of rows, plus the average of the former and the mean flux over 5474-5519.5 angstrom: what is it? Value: 26.0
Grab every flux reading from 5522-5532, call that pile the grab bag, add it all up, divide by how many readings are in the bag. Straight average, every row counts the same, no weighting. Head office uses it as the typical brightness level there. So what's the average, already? 44.4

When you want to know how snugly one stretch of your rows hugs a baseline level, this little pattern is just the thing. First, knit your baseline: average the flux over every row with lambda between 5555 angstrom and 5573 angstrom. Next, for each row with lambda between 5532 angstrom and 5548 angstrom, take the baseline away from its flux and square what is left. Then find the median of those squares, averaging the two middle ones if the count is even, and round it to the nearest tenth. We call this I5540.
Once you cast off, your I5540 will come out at 3.7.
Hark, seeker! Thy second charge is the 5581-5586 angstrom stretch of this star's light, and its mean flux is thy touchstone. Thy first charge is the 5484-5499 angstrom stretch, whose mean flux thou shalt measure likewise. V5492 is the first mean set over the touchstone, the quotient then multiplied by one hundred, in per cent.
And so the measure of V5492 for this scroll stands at 101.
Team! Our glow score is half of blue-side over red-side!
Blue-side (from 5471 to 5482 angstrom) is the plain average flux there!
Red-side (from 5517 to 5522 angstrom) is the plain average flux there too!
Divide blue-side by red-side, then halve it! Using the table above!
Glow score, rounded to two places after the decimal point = 0.49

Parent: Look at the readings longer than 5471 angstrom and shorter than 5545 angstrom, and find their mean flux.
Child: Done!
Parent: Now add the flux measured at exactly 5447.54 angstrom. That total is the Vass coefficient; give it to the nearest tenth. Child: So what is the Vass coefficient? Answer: 85.9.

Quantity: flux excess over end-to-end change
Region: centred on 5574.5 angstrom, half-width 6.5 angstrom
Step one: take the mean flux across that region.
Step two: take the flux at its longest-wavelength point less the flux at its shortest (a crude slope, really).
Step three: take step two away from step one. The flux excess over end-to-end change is 40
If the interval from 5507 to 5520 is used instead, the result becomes 44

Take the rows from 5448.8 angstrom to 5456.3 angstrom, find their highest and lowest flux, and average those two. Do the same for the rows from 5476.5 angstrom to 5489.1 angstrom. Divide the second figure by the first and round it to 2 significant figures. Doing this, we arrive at 0.99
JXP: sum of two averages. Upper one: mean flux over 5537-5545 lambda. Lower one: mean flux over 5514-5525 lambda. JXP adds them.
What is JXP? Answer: 90.2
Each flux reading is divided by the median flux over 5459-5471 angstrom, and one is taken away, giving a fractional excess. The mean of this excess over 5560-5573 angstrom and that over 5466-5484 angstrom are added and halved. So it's -0.034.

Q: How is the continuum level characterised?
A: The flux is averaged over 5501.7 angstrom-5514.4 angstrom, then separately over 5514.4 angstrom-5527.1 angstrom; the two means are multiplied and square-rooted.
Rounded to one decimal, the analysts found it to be 43.8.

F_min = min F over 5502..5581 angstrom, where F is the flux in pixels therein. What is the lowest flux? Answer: 39.7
